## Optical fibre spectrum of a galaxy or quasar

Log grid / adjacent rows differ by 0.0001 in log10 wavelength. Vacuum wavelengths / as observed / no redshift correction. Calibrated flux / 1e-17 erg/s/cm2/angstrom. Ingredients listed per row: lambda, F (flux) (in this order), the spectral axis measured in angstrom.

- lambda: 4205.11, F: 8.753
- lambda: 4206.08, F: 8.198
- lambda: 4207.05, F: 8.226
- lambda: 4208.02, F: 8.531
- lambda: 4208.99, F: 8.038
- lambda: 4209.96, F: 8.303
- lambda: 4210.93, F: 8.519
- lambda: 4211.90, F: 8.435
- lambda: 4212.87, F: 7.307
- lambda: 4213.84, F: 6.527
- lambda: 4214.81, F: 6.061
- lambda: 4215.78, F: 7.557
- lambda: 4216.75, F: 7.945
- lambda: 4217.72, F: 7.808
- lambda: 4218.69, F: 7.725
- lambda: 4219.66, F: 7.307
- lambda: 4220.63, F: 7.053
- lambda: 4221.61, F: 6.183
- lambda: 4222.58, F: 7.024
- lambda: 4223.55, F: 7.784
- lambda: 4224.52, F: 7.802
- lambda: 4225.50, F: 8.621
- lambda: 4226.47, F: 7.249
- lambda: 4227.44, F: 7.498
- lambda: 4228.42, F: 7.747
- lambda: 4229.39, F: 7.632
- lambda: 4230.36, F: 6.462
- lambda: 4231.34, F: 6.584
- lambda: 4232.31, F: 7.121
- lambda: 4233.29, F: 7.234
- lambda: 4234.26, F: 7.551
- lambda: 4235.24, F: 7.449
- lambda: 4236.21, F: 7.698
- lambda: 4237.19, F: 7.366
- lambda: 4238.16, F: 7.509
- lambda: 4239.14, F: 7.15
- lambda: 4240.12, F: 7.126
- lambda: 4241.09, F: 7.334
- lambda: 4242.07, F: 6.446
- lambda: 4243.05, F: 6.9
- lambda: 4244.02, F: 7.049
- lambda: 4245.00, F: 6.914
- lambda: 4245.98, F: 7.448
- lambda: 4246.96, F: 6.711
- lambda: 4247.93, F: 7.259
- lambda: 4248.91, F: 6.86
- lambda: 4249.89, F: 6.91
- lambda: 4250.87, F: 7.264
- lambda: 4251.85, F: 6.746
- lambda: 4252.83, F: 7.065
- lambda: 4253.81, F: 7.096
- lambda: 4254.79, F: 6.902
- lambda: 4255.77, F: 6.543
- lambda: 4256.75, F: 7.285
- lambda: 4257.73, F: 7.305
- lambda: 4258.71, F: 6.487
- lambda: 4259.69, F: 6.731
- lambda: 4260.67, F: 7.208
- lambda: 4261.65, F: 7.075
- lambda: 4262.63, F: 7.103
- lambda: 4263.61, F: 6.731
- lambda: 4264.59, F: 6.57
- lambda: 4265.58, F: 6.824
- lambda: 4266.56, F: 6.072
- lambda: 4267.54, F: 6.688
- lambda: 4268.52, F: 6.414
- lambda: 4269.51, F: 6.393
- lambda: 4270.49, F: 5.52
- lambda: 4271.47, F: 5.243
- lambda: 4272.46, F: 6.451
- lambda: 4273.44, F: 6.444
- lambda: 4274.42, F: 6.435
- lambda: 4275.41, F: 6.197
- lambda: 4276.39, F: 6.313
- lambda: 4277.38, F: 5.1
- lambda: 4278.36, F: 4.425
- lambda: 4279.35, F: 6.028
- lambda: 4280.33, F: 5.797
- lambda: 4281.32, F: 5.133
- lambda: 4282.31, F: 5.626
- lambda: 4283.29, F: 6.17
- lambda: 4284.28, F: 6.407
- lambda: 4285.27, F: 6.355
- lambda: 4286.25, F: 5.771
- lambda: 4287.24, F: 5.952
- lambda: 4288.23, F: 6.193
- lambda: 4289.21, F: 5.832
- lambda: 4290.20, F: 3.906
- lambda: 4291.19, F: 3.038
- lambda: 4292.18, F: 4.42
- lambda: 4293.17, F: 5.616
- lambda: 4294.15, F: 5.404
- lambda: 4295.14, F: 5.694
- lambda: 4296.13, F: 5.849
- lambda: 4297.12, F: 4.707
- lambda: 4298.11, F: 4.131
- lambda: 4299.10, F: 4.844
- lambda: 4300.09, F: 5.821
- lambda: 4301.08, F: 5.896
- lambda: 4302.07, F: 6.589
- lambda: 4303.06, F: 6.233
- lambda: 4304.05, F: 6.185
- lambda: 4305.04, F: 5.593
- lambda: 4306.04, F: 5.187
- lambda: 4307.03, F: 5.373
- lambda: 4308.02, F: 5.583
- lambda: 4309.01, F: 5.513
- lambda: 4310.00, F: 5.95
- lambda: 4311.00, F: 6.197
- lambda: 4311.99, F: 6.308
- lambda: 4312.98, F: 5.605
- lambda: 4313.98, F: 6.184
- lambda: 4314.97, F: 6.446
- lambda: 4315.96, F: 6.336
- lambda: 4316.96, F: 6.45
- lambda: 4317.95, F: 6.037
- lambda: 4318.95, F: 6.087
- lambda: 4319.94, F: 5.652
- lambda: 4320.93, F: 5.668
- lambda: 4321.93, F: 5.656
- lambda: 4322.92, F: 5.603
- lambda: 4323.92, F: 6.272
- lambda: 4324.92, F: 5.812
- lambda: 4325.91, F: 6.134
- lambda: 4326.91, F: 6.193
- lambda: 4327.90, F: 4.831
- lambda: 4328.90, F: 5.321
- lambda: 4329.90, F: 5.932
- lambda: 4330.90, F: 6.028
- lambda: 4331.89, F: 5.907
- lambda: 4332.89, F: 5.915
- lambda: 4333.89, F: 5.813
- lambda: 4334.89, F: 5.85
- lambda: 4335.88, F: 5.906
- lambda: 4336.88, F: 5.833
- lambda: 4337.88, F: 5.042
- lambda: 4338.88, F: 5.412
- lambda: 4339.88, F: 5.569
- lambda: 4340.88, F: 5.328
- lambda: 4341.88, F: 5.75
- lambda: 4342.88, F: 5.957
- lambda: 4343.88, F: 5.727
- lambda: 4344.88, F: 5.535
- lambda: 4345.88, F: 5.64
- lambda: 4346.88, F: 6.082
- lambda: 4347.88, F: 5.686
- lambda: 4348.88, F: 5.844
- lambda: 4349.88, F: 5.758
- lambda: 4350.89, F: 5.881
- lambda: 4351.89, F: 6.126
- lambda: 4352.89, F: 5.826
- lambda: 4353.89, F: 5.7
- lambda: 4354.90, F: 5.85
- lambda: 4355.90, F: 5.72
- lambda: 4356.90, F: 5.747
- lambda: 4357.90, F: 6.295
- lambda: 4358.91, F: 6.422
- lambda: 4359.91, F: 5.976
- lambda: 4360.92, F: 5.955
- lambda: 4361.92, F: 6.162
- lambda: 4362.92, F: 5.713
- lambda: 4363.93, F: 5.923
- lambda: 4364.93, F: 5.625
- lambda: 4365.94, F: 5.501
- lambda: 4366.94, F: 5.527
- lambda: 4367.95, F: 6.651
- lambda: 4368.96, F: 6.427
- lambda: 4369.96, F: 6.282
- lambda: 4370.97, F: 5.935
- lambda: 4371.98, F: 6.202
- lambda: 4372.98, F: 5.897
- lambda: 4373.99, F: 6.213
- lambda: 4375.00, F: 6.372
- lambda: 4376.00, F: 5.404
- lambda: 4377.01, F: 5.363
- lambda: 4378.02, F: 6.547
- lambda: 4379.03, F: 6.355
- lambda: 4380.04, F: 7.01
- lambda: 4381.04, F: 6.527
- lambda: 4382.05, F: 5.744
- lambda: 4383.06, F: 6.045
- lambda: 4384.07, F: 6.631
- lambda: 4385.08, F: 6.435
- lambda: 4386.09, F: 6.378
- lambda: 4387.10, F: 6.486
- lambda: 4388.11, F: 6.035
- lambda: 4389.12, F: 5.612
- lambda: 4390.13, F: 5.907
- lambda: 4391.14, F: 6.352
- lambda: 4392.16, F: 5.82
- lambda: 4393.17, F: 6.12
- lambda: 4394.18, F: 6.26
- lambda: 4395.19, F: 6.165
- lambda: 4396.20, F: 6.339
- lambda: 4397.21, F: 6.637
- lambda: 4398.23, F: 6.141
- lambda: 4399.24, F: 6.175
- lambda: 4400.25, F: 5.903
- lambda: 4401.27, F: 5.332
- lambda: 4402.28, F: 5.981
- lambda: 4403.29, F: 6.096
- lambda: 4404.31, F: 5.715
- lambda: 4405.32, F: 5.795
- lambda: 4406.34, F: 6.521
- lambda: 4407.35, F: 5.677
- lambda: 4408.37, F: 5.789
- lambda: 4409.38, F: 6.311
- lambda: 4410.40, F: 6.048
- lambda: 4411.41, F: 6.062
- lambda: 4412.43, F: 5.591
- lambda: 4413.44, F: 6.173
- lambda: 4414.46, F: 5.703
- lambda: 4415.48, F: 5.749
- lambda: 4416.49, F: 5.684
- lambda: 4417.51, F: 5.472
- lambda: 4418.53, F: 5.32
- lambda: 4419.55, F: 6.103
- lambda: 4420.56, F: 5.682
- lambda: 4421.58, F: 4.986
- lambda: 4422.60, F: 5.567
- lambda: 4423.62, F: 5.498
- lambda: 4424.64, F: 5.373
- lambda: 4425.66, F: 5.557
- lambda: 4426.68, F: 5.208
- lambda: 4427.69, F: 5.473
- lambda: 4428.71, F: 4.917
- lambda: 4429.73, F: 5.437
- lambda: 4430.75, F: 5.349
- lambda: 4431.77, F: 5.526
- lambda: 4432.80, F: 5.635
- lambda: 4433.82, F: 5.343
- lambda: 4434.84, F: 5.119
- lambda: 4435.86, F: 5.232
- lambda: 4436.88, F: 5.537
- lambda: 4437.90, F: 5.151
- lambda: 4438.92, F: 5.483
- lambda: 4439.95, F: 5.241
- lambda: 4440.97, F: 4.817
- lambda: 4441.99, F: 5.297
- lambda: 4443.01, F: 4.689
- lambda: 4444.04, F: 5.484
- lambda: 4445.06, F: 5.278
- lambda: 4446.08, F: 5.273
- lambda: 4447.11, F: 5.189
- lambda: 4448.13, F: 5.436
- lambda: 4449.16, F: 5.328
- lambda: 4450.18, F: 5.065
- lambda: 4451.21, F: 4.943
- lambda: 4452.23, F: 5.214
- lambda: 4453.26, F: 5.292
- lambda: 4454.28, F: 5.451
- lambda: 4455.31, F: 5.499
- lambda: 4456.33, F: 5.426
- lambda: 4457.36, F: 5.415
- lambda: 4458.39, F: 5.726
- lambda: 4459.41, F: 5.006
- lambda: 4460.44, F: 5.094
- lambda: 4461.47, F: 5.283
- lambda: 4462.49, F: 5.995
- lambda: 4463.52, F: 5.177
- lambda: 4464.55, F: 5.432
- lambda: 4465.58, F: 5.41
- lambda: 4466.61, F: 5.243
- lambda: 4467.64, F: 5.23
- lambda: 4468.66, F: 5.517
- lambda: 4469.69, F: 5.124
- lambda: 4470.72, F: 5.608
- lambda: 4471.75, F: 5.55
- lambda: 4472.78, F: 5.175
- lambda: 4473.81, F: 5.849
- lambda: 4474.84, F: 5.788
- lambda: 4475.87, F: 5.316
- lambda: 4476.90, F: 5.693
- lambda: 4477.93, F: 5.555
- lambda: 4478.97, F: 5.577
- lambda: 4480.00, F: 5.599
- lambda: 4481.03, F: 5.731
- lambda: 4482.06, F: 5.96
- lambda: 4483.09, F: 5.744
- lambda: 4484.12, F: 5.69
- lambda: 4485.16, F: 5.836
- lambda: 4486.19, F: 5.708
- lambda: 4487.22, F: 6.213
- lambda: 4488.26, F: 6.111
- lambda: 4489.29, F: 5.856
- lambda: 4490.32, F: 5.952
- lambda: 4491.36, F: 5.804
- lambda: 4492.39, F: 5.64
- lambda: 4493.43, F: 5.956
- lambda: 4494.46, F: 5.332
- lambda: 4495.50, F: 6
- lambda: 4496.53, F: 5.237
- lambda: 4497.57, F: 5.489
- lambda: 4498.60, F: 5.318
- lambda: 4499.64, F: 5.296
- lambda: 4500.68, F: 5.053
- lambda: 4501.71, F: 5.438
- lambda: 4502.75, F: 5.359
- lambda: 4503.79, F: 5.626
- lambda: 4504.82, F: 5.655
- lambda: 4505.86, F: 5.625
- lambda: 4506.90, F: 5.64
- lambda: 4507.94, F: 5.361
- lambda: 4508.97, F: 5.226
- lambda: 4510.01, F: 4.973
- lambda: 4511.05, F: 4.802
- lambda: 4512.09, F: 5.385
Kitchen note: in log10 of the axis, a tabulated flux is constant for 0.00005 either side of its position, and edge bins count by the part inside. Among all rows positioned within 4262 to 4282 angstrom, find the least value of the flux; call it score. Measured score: 4.425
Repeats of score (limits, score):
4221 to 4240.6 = 6.183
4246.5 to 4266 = 6.487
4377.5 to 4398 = 5.612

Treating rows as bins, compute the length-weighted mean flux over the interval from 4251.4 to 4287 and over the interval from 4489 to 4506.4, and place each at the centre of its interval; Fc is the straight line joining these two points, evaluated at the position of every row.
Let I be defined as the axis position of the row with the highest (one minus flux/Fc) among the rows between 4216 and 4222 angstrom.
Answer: 4221.61 angstrom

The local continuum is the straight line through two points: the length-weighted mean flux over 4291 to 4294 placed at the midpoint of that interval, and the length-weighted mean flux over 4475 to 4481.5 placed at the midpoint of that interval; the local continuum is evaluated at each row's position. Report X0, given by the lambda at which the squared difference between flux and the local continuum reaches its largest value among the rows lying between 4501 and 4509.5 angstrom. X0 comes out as 4508.97 angstrom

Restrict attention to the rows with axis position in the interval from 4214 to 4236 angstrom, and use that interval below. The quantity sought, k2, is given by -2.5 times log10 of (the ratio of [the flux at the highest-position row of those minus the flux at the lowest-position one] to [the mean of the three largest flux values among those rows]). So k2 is 1.9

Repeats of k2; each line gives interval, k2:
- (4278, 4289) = 1.4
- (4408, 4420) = 3.2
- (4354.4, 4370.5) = 2.9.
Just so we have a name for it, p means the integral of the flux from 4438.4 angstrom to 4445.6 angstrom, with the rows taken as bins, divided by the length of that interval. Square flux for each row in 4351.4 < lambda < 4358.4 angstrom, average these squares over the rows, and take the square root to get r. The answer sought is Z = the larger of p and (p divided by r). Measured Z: 5.2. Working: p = 5.2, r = 5.9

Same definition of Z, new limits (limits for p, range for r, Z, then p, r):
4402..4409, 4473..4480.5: 5.9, 5.9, 5.6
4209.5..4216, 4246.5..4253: 7.5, 7.5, 7.0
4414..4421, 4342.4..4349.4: 5.7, 5.7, 5.8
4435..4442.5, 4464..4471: 5.2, 5.2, 5.4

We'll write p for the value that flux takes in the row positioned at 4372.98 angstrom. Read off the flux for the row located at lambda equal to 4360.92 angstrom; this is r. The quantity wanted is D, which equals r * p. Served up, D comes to 35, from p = 5.897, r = 5.955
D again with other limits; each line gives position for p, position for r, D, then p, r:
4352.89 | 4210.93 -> 50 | 5.826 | 8.519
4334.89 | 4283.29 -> 36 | 5.85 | 6.17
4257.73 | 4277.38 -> 37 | 7.305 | 5.1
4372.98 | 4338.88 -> 32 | 5.897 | 5.412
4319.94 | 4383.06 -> 34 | 5.652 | 6.045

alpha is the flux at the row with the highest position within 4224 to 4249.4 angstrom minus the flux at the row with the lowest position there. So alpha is -0.9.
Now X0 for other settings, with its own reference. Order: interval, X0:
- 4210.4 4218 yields 4210.93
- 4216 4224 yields 4216.75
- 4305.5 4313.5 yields 4311.99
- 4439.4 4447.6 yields 4443.01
